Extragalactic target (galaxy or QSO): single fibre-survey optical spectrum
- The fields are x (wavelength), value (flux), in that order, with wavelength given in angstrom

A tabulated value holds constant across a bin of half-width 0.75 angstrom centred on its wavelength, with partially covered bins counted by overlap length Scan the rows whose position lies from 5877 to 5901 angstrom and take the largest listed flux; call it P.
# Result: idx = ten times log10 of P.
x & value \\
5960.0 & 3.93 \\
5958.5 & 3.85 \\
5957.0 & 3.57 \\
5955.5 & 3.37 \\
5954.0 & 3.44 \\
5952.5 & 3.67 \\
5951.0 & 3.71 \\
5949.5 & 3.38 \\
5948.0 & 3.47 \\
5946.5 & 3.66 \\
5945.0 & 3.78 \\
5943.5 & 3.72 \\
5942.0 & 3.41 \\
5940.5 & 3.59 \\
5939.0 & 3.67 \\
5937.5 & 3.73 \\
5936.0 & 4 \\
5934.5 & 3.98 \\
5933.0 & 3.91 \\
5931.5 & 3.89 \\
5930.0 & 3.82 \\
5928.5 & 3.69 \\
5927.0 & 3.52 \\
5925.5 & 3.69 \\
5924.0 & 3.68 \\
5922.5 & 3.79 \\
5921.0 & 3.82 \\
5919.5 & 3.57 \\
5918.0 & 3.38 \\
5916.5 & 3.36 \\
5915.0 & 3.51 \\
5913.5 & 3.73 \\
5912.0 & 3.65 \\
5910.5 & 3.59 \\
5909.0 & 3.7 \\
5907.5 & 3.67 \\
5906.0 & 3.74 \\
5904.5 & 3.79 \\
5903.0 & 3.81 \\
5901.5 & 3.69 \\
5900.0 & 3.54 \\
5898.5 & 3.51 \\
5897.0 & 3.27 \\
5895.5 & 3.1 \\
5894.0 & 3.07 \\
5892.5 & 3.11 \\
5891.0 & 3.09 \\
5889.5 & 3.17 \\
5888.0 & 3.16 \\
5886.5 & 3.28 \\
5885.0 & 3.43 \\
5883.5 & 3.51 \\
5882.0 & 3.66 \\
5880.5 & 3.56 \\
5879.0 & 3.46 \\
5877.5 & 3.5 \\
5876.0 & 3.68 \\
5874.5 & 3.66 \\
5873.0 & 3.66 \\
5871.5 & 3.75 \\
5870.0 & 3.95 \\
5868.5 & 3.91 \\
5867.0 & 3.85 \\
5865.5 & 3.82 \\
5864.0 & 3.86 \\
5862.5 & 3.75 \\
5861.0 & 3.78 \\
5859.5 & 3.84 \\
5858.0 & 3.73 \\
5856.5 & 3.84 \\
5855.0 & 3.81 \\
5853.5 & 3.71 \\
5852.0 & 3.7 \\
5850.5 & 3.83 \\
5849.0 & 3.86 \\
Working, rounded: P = 3.66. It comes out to 5.63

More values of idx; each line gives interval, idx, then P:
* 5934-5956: 6.02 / 4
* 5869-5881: 5.97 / 3.95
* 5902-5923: 5.82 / 3.82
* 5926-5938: 6.02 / 4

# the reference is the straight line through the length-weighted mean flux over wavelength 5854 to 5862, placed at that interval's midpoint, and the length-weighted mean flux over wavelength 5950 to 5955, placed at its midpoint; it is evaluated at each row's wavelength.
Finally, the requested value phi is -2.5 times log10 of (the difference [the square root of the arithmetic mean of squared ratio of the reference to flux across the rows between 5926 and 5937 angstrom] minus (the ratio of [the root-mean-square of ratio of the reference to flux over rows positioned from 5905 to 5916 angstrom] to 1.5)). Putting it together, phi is 1.38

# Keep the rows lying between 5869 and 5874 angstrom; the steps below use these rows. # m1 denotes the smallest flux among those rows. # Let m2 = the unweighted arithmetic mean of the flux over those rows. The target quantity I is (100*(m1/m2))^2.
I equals 9342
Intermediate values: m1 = 3.66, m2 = 3.79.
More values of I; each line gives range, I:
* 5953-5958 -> 9487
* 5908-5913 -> 9692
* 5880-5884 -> 9631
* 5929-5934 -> 9727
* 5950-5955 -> 9097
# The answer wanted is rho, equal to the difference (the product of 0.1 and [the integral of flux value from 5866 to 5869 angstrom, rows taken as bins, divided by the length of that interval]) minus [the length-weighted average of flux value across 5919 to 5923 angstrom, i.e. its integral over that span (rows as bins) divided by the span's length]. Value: -3.35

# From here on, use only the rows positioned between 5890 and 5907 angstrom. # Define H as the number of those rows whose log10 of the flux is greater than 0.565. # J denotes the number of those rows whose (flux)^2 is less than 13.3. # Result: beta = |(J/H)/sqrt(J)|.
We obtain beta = 0.66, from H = 4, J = 7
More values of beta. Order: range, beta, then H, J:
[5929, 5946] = 0.18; 8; 2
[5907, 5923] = 0.56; 4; 5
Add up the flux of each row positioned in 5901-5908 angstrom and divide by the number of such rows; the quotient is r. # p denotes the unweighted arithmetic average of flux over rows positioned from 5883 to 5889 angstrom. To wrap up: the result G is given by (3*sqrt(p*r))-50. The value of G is -39.4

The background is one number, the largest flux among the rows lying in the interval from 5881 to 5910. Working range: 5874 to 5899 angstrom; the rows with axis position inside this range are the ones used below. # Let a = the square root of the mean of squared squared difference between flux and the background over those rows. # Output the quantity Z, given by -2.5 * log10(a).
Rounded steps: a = 0.31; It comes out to 1.3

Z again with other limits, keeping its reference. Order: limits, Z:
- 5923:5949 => 3.1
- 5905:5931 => 2.8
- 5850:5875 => 5.0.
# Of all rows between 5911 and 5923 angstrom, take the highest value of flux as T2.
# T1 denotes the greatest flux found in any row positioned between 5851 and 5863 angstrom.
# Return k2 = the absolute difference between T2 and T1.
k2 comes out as 0.02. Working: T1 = 3.84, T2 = 3.82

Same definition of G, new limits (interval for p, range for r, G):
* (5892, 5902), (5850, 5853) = -39.4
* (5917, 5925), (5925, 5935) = -38.9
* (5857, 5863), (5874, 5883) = -39.0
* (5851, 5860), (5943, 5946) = -38.7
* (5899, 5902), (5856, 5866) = -38.9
